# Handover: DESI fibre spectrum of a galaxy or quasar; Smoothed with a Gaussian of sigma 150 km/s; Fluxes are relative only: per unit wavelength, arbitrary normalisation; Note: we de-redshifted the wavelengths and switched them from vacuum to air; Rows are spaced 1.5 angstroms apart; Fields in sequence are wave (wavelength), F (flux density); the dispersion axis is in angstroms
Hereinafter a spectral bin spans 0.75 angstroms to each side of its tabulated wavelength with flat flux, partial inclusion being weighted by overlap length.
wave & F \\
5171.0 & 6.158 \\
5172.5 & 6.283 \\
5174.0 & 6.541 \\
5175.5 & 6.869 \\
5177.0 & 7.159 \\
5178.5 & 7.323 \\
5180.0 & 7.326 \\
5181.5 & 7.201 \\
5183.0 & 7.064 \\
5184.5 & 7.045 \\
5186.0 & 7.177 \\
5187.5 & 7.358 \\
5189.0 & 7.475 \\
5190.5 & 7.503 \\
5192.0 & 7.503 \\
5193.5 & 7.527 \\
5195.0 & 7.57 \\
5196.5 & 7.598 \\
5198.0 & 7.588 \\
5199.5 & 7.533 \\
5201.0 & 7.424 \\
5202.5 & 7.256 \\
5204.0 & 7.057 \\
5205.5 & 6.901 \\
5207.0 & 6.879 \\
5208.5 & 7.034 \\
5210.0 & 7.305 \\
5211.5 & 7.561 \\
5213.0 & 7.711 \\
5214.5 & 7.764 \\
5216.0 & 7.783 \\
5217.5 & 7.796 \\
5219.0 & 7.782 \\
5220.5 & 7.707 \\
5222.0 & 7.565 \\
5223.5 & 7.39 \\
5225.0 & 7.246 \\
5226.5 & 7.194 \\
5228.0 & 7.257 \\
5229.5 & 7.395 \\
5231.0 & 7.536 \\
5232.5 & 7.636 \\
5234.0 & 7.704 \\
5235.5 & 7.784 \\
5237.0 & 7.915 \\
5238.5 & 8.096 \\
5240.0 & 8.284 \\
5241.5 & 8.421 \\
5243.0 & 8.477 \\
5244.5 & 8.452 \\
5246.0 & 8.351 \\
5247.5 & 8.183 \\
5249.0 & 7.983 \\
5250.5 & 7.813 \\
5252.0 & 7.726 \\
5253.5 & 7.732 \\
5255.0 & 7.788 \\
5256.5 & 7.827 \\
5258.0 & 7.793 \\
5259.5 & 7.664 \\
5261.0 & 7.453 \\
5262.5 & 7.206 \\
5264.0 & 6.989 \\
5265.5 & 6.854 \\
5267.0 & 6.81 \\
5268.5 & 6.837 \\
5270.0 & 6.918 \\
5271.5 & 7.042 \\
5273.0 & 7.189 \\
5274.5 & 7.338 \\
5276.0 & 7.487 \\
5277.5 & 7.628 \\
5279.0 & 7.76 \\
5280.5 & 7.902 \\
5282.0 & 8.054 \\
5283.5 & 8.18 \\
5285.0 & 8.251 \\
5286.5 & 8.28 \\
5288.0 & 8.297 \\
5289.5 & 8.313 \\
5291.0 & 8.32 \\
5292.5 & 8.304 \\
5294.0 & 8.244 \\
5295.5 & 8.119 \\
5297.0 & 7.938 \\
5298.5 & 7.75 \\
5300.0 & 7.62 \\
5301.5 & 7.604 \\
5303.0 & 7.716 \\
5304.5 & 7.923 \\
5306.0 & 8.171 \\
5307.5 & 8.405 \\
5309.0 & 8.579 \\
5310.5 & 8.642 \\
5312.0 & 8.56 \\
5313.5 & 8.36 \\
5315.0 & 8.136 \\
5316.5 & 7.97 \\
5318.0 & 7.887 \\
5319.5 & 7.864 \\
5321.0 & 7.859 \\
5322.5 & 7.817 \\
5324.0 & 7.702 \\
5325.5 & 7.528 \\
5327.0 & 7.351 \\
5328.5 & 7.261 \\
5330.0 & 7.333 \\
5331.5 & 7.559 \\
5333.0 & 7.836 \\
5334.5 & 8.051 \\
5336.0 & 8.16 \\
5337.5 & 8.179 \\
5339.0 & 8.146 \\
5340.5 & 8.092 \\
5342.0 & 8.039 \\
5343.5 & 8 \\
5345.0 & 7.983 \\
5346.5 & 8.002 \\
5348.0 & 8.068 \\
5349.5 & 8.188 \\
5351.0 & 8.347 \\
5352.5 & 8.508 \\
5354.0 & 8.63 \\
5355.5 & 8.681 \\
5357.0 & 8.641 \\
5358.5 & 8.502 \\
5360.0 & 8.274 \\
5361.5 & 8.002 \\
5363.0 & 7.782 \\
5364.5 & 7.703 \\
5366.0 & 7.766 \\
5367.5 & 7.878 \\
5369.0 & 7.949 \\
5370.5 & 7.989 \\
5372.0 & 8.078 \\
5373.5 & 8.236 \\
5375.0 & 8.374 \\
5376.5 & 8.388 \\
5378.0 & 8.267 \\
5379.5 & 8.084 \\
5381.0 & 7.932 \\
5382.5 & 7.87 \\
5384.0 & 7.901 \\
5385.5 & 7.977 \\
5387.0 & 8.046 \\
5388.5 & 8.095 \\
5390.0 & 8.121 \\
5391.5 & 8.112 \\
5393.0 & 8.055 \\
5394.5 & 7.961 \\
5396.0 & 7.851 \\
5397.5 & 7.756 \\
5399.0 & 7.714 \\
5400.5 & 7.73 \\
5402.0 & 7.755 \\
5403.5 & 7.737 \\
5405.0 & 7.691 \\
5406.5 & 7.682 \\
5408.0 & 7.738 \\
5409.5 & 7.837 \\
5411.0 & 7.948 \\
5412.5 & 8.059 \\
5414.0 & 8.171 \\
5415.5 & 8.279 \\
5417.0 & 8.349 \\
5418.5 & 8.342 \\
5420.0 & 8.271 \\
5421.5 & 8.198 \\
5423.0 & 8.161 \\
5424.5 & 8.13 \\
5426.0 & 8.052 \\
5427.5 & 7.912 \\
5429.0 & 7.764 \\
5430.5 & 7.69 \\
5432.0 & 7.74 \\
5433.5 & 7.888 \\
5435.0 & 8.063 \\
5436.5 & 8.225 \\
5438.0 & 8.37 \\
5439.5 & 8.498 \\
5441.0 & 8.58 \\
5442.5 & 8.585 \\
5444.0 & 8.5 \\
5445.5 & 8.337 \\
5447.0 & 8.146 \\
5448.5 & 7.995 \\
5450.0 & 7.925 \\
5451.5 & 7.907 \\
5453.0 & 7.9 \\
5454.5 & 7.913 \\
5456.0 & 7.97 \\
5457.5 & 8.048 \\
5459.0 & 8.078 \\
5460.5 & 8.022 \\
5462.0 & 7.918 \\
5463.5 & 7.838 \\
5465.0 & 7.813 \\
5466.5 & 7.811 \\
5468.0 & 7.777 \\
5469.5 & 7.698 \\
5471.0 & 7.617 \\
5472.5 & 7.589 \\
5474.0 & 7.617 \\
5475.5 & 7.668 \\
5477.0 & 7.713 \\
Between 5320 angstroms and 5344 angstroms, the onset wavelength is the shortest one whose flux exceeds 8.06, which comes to 5336.0 angstroms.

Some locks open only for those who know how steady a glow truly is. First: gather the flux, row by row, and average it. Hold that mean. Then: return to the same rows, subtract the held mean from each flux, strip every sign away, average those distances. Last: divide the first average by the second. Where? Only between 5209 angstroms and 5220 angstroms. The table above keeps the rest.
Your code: 56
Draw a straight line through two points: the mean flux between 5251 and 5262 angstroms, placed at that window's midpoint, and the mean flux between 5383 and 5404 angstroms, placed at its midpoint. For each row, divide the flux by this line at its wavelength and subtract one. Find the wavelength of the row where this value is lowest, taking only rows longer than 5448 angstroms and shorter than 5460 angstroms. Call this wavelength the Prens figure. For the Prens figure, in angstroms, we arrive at 5453.0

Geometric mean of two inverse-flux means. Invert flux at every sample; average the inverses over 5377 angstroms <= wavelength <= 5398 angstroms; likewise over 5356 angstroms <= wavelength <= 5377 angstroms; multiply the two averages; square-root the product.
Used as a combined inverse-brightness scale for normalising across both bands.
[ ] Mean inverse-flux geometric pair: 0.124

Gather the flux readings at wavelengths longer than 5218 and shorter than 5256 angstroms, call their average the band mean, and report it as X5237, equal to 7.82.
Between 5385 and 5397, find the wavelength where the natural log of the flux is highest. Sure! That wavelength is 5390.0 angstroms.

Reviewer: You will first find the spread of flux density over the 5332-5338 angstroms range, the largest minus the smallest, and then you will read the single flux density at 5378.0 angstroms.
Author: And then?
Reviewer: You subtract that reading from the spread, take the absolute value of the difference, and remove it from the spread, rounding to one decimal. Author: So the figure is -7.6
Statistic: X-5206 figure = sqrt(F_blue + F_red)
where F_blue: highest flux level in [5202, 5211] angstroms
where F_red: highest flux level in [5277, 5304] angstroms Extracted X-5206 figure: 3.95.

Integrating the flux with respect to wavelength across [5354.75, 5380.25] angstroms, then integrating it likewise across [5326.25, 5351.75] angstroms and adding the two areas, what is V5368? 409.8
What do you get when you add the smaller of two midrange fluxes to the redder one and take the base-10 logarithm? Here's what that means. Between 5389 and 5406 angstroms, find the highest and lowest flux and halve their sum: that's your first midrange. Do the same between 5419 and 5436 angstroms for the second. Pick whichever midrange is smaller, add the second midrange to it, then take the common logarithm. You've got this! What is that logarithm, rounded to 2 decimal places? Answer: 1.20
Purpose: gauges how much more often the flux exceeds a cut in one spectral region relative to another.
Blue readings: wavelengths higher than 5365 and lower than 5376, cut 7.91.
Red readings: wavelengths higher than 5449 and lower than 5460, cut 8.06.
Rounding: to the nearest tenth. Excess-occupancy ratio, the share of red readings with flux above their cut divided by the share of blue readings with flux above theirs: 0.2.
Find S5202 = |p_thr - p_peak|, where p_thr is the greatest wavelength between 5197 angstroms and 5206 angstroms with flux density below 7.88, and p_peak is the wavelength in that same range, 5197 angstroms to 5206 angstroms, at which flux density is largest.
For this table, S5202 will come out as 7.5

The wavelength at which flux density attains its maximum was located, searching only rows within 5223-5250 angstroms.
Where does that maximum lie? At 5243.0 angstroms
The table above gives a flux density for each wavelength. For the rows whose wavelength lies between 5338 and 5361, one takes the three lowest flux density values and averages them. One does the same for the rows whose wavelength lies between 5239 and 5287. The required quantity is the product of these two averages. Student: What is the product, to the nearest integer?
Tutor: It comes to 55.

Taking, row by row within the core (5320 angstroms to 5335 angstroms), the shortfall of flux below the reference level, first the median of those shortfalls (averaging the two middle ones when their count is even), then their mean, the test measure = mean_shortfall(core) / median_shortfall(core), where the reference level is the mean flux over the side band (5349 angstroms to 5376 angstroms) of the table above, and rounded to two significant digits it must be 1.0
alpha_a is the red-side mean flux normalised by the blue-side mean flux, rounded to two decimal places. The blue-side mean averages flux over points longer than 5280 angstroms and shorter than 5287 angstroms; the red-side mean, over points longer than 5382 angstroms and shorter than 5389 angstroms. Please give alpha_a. 0.98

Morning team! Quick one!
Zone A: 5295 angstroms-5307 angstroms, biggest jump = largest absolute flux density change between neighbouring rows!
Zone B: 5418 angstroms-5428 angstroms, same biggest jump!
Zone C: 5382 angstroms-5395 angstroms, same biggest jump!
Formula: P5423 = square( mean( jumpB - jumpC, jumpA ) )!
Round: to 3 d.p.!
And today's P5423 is 0.022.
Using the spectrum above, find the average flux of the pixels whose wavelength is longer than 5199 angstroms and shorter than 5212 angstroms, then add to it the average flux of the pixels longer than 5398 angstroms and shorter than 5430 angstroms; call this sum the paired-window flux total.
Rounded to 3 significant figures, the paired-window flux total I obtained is 15.2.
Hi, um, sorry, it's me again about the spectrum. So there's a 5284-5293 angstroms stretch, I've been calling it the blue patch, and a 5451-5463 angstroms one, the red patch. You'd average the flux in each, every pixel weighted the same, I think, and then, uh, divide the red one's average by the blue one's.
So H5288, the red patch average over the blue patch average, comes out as 0.96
